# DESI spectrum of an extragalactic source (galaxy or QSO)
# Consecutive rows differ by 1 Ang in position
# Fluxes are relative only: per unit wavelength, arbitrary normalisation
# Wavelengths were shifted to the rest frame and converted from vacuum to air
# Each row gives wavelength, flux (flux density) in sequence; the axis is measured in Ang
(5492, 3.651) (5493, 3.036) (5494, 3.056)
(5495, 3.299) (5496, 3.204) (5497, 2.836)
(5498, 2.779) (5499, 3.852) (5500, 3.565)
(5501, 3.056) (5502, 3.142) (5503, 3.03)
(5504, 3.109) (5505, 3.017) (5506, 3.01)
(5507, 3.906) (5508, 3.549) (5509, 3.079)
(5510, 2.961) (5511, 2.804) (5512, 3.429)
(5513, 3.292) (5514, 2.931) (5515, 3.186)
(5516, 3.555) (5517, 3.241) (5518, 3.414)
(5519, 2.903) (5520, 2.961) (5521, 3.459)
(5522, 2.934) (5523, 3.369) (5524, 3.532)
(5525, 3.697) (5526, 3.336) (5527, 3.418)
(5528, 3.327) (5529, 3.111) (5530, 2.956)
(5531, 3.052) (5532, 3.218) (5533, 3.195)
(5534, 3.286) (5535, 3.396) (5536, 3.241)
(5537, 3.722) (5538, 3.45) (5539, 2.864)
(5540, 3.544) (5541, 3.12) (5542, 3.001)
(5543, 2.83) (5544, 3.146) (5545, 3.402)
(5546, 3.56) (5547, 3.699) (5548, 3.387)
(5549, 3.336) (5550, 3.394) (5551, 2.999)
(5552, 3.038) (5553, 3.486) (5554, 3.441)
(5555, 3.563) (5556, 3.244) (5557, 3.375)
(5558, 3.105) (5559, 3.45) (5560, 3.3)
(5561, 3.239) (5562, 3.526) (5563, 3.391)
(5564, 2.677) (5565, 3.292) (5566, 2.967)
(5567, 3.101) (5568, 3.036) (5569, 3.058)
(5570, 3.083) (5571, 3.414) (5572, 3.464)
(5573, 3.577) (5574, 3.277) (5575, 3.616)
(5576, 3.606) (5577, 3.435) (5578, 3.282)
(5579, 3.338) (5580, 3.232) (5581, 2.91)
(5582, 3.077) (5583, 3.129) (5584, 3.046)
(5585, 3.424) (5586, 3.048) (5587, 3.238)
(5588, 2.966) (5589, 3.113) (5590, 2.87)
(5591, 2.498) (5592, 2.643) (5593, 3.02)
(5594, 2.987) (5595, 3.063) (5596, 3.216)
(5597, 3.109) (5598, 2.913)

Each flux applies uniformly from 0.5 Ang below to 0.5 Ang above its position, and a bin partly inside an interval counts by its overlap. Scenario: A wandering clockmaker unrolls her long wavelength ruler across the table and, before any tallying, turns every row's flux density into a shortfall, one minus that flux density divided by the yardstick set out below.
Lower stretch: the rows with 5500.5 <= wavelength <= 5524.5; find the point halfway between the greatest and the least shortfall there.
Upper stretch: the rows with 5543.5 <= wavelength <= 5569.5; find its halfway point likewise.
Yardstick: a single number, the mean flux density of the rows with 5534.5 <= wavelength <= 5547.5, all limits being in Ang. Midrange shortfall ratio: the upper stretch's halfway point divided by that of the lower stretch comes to -2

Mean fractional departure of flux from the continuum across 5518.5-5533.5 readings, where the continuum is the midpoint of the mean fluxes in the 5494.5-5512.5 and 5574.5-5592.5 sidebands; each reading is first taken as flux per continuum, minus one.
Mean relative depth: 0.020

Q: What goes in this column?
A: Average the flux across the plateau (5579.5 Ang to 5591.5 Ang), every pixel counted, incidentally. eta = 3.05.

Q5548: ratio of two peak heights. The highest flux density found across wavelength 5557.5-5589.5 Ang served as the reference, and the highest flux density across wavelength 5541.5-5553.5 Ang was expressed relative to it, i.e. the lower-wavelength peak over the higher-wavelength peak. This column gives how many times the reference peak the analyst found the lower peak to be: 1.02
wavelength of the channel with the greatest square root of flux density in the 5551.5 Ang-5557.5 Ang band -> 5555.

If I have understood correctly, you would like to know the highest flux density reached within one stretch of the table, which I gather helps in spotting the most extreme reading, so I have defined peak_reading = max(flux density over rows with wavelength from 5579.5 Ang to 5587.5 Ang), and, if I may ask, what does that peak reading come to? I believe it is 3.424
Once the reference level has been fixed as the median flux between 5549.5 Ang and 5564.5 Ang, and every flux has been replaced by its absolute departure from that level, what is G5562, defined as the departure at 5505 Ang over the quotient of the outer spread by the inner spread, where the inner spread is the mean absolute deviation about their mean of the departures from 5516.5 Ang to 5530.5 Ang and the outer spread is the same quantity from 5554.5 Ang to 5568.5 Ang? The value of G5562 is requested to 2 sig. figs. 0.40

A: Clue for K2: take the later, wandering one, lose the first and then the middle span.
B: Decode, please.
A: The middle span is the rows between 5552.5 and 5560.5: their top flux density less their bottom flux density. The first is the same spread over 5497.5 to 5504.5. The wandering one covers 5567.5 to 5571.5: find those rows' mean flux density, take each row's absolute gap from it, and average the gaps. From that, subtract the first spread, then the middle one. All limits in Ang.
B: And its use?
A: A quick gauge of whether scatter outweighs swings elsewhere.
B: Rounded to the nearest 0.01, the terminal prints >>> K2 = -1.40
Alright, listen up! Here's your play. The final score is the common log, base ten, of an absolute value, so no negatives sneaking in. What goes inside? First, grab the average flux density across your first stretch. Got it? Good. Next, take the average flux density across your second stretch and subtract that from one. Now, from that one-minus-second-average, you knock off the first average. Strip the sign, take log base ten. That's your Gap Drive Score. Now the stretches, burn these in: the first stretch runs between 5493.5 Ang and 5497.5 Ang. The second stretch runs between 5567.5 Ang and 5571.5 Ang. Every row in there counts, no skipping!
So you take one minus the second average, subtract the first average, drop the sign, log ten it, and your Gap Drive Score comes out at 0.720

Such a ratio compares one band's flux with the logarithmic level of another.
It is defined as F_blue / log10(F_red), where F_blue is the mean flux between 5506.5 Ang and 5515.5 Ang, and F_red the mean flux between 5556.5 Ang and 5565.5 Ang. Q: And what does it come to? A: 6.31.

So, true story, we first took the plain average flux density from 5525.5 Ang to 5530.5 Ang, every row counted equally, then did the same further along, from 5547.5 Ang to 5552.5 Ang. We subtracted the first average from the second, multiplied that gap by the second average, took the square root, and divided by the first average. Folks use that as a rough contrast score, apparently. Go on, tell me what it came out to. 0.019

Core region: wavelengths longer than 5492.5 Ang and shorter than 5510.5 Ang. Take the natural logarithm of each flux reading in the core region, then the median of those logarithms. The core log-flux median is 1.12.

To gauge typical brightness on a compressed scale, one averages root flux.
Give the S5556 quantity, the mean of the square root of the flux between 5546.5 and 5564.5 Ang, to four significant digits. 1.819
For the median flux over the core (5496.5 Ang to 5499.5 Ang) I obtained 2.8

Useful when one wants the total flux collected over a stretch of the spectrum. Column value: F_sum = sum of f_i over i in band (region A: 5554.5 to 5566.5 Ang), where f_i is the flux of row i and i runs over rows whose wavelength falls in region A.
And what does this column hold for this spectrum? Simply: 39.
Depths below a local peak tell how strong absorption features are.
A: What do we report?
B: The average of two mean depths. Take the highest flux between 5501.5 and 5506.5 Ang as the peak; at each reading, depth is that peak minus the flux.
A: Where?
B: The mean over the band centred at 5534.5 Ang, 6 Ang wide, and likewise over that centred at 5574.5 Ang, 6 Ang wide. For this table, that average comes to -0.28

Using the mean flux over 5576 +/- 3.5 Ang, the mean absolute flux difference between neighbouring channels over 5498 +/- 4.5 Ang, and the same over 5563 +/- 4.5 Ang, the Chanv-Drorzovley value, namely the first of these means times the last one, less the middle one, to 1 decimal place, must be 0.7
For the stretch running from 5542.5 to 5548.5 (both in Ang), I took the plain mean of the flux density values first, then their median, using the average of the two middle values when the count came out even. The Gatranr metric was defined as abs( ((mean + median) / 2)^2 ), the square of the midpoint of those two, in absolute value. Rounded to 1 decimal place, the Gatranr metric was 11.3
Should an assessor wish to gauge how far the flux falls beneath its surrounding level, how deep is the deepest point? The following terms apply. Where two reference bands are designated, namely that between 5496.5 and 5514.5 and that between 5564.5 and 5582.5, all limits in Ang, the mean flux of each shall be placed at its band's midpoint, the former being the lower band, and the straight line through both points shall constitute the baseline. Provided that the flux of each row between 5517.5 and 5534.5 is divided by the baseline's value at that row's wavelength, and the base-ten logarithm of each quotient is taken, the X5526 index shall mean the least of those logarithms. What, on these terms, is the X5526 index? -0.043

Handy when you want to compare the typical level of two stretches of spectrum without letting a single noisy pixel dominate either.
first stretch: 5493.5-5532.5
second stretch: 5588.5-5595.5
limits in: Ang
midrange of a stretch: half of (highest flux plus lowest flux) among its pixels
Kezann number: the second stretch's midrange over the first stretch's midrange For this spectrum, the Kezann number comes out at 0.84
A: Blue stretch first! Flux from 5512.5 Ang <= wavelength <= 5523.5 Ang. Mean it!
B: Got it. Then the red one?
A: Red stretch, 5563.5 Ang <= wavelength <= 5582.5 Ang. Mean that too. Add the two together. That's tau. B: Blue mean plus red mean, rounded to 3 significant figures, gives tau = 6.44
